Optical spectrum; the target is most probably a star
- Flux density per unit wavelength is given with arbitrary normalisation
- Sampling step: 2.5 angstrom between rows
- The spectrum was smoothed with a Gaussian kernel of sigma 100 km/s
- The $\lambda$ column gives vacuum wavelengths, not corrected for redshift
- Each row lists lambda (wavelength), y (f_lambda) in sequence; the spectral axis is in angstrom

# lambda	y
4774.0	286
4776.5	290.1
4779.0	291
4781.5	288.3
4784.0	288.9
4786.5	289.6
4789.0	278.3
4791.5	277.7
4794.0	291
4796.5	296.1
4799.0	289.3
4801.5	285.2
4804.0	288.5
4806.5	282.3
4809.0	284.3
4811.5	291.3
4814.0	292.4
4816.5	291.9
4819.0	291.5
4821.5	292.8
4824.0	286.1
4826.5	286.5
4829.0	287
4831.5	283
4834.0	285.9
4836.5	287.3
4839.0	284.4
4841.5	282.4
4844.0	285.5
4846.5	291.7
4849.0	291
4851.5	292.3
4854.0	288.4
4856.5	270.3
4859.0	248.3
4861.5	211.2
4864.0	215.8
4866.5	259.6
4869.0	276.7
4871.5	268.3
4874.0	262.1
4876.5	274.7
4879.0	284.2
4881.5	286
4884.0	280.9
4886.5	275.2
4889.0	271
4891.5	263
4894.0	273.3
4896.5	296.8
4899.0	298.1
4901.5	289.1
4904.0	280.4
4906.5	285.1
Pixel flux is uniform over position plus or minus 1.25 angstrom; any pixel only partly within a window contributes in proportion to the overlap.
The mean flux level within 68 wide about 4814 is 287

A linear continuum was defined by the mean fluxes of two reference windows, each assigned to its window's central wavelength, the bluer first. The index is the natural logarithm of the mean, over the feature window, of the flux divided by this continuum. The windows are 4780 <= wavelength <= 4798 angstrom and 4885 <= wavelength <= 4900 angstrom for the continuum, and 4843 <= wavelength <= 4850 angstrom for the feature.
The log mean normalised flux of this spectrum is 0.023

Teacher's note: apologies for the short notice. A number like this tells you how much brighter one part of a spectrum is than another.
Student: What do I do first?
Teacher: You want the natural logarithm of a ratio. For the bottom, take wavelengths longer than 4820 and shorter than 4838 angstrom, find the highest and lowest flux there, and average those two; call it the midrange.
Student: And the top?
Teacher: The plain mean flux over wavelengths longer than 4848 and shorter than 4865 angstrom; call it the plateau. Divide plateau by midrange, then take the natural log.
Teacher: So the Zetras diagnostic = -0.10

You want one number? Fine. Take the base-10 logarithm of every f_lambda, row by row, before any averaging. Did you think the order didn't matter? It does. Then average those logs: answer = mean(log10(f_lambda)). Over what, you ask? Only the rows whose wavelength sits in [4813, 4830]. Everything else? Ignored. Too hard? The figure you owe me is 2.462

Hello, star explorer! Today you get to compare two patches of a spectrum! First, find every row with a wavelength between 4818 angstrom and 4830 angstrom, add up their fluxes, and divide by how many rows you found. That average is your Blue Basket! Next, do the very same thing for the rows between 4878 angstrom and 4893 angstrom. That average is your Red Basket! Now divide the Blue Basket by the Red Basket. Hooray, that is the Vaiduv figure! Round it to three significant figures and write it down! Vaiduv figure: 1.04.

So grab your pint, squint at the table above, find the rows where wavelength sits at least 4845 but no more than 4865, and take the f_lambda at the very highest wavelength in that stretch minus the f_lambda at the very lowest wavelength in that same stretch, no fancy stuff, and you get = -76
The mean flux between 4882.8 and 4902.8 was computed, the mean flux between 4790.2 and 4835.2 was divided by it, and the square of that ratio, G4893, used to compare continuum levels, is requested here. 1.05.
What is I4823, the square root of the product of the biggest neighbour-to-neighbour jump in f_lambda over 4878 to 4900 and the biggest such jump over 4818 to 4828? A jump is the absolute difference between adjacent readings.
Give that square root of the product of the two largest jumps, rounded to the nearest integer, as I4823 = 13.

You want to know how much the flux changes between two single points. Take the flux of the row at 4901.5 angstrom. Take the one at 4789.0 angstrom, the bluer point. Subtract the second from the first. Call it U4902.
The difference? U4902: 11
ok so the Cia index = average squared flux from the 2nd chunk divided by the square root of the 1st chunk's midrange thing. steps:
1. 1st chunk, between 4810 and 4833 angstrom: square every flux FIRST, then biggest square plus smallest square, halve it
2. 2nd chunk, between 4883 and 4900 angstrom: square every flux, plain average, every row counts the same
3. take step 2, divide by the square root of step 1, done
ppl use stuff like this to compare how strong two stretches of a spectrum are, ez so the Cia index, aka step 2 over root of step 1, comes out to 272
